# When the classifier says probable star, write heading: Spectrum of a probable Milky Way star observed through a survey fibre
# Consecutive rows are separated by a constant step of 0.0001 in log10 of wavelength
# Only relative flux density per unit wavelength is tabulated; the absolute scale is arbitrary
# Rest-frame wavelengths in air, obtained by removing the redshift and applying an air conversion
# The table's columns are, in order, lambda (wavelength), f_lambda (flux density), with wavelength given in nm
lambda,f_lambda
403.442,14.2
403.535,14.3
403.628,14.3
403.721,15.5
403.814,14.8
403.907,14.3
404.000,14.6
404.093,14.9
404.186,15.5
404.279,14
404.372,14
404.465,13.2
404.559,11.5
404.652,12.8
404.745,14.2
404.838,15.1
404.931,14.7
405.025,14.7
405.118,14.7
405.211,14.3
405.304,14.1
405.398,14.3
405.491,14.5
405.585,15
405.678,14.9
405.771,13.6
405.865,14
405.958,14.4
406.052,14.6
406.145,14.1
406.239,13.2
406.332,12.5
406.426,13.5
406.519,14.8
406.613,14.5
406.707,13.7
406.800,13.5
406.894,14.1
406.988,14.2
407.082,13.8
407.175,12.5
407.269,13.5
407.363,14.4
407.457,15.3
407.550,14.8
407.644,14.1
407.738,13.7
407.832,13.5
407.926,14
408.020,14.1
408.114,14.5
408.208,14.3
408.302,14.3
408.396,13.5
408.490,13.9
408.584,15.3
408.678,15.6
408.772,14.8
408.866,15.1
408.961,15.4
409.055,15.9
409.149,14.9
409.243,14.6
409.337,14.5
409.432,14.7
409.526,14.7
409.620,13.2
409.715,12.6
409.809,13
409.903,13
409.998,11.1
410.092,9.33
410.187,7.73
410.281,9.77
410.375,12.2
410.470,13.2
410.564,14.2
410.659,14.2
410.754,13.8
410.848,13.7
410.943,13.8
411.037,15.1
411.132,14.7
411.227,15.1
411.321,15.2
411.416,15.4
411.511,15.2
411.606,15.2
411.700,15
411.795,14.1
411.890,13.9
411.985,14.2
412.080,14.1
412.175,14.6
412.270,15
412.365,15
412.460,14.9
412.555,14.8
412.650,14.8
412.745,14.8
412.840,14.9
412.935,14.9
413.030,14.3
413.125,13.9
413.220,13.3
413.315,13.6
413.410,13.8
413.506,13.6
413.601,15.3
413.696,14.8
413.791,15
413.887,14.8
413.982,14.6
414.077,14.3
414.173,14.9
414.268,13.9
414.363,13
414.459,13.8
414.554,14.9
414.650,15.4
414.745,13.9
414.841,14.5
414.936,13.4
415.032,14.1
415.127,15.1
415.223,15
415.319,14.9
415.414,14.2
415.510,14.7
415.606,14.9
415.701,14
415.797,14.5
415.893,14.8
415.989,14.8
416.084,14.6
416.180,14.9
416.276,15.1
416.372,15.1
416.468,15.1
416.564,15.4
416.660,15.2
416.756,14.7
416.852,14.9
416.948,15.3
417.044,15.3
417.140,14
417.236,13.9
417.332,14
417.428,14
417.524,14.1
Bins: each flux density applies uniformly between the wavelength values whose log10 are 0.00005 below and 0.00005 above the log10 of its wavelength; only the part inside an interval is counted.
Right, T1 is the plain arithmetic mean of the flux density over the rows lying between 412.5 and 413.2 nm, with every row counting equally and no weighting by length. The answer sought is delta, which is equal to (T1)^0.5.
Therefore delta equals 3.82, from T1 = 14.6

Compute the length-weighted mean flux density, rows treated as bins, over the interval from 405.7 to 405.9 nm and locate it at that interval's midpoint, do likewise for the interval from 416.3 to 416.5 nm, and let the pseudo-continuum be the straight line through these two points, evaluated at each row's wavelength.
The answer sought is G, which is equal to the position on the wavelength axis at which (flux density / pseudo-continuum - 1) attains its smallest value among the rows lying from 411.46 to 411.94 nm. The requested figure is 411.890 nm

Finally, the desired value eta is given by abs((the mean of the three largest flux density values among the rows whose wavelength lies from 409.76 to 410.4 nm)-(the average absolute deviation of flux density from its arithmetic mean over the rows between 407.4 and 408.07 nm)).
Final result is 12.3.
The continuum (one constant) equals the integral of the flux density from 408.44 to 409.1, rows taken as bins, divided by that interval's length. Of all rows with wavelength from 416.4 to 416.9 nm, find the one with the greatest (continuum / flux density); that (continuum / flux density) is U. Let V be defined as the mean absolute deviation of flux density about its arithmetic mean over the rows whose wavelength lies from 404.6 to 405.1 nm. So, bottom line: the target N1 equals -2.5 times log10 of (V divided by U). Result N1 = 0.52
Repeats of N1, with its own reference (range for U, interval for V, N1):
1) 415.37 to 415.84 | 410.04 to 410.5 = -0.56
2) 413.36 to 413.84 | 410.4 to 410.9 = 1.41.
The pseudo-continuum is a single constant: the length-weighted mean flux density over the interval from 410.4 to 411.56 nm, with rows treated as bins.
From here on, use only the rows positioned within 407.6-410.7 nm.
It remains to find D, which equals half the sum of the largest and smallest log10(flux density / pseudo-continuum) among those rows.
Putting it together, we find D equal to -0.11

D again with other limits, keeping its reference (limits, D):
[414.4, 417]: 0.00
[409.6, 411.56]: -0.12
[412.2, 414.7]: -0.01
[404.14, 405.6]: -0.03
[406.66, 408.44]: -0.02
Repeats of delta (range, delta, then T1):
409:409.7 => 3.83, 14.6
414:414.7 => 3.78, 14.3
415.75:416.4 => 3.85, 14.8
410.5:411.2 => 3.77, 14.2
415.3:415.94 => 3.82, 14.6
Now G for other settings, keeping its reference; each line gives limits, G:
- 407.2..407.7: 407.269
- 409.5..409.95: 409.715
